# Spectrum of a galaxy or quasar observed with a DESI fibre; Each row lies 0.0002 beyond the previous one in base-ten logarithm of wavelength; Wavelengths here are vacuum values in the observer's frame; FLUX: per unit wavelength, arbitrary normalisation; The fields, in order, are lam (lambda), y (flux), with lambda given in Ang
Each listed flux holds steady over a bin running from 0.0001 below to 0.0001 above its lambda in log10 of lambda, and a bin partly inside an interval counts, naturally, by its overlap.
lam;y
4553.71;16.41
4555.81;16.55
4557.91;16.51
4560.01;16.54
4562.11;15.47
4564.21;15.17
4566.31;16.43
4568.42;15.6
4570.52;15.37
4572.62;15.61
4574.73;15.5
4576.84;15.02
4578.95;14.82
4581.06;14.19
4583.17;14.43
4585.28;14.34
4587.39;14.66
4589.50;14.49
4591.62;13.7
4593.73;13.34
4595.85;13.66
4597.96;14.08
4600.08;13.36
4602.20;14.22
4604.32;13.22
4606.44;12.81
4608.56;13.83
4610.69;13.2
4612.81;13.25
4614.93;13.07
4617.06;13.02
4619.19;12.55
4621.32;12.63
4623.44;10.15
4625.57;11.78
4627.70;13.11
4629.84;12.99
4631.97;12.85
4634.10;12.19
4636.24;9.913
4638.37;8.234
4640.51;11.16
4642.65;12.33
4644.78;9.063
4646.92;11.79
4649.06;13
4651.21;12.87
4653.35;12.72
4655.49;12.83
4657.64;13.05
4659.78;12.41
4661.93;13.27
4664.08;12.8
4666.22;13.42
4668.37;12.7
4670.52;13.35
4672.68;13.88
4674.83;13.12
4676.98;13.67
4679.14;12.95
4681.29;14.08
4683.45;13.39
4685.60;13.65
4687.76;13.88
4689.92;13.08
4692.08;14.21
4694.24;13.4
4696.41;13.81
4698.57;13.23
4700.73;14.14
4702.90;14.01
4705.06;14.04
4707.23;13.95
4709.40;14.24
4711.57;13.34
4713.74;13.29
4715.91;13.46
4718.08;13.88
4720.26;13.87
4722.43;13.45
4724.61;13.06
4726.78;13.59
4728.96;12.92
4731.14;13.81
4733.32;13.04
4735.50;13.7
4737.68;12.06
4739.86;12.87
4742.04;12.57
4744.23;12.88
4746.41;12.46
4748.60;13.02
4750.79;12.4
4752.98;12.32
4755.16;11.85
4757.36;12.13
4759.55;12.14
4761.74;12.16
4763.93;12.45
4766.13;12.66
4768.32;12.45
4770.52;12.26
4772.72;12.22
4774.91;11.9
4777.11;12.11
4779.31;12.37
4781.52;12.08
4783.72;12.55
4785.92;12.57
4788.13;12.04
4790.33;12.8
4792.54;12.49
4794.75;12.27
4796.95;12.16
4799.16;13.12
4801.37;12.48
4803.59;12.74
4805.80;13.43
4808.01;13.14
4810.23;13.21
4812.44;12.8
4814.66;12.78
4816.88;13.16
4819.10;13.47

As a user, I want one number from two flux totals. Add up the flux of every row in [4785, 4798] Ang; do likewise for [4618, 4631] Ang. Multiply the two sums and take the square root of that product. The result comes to 73.8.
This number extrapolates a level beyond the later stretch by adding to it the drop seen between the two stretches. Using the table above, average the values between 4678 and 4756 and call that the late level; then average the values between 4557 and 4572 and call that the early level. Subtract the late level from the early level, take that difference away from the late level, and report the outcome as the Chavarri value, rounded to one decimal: 10.8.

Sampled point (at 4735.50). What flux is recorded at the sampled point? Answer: 13.7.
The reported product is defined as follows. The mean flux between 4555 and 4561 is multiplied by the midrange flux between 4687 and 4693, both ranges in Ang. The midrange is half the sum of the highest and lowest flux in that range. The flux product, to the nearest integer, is 226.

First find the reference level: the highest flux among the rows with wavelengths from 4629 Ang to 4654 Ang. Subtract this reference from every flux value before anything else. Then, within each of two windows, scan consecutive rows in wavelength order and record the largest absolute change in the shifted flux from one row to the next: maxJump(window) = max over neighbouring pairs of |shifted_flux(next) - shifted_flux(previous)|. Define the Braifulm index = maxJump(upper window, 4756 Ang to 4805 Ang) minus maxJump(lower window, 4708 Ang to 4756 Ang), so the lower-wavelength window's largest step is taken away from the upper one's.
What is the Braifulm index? -0.68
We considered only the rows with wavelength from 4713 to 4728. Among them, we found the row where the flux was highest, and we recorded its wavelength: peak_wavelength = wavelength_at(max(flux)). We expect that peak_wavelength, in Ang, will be 4718.08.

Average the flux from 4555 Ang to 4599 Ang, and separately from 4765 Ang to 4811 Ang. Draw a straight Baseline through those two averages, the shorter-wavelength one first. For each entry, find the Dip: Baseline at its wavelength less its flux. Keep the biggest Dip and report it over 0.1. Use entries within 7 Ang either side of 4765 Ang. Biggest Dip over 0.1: 7.2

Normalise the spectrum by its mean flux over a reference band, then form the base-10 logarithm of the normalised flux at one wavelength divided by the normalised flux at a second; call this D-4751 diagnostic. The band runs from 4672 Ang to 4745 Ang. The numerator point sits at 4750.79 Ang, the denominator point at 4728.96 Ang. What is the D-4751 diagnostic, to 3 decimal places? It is -0.018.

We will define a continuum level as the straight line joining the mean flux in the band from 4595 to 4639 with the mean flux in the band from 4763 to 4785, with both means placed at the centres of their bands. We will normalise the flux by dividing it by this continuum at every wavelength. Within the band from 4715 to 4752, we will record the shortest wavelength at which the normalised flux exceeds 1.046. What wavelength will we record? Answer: 4715.91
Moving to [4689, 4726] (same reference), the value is 4689.92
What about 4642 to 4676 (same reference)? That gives 4661.93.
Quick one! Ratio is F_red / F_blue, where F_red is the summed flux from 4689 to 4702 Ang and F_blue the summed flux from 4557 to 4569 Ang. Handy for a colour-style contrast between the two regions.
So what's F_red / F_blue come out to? 0.86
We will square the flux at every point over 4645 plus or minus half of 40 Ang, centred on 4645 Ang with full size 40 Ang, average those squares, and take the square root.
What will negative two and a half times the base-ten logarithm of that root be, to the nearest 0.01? -2.71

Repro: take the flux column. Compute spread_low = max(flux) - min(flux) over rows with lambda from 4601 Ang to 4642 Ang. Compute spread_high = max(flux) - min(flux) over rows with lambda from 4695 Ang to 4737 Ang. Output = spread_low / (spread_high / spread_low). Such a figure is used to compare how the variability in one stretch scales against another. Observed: 27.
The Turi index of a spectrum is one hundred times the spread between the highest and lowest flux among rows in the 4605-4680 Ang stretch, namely 565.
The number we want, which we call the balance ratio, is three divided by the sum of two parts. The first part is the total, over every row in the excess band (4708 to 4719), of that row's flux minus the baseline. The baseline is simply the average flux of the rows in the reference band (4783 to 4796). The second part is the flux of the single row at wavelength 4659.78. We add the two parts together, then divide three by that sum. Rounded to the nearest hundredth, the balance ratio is 0.16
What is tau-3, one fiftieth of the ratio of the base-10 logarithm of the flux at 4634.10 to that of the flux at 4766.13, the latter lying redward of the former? 0.0197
